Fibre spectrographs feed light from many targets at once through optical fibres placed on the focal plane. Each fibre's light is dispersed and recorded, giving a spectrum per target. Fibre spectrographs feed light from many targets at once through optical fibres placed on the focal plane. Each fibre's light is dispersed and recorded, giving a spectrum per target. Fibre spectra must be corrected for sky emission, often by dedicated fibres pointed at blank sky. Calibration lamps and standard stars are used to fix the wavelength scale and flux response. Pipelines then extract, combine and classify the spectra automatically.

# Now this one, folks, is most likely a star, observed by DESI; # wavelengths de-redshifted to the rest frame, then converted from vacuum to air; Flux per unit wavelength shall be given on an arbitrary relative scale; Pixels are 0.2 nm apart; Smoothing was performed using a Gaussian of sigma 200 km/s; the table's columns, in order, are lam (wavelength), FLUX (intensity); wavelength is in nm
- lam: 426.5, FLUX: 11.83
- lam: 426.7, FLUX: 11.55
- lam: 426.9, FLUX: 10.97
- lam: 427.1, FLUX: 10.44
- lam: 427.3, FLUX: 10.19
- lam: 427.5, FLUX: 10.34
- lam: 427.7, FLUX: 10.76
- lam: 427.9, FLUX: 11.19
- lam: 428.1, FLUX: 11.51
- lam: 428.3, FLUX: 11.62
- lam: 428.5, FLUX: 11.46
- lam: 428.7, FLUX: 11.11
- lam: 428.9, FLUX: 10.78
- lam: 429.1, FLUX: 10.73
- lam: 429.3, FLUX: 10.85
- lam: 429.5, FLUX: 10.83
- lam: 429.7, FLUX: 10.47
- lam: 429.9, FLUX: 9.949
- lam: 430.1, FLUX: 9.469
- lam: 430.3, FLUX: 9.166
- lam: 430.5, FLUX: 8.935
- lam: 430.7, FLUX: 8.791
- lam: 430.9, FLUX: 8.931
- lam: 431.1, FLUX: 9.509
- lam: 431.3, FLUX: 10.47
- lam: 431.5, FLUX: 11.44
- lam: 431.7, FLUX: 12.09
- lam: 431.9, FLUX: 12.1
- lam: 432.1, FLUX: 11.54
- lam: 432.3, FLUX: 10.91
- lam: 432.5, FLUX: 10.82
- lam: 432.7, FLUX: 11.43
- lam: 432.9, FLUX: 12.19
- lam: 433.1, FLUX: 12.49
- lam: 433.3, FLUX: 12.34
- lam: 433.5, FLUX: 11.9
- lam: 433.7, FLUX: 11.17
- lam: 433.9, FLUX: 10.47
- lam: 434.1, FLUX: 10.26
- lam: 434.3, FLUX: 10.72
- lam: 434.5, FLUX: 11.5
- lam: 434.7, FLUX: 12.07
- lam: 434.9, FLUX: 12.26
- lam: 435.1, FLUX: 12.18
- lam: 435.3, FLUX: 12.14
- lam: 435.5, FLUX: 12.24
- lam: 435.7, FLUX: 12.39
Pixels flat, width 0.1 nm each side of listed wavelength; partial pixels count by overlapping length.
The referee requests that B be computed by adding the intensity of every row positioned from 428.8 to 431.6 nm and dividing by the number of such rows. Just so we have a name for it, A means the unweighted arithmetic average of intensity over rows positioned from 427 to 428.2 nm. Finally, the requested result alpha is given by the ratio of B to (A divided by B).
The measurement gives 9.4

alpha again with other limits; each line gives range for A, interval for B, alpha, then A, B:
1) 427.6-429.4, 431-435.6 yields 11.9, 11.1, 11.5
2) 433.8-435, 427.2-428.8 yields 10.8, 11.2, 11.0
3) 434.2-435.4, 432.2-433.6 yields 11.6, 11.8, 11.7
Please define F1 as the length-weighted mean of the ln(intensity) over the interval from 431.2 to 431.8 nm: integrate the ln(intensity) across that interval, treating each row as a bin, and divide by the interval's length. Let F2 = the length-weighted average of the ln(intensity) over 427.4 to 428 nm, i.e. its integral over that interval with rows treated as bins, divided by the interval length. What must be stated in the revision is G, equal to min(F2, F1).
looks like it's 2.38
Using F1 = 2.43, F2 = 2.38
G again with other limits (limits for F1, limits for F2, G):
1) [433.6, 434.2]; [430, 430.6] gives 2.22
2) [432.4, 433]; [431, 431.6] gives 2.35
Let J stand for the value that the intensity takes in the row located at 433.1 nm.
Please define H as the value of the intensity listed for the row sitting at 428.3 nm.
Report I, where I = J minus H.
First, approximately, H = 11.62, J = 12.49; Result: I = 0.9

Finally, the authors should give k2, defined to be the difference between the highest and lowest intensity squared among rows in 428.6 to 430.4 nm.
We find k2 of 39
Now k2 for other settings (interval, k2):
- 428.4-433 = 71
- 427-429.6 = 31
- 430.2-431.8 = 69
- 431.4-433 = 32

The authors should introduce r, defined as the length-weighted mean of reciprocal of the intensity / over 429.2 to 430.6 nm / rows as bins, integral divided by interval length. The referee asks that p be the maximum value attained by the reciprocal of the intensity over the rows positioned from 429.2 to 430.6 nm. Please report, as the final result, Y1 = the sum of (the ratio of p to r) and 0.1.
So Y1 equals 1.208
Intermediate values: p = 0.112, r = 0.101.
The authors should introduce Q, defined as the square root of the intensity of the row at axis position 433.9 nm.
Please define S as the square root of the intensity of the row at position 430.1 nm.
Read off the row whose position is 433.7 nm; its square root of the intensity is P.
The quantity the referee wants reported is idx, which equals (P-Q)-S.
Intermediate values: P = 3.34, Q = 3.24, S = 3.1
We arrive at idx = -2.97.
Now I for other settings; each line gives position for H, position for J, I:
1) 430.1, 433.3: 2.9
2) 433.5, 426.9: -0.9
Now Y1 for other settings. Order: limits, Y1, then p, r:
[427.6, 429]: 1.140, 0.093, 0.089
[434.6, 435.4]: 1.108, 0.083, 0.082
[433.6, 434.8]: 1.172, 0.097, 0.091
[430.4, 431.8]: 1.224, 0.114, 0.101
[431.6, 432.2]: 1.132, 0.087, 0.084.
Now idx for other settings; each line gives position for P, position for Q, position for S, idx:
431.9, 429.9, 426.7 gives -3.07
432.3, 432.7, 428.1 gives -3.47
